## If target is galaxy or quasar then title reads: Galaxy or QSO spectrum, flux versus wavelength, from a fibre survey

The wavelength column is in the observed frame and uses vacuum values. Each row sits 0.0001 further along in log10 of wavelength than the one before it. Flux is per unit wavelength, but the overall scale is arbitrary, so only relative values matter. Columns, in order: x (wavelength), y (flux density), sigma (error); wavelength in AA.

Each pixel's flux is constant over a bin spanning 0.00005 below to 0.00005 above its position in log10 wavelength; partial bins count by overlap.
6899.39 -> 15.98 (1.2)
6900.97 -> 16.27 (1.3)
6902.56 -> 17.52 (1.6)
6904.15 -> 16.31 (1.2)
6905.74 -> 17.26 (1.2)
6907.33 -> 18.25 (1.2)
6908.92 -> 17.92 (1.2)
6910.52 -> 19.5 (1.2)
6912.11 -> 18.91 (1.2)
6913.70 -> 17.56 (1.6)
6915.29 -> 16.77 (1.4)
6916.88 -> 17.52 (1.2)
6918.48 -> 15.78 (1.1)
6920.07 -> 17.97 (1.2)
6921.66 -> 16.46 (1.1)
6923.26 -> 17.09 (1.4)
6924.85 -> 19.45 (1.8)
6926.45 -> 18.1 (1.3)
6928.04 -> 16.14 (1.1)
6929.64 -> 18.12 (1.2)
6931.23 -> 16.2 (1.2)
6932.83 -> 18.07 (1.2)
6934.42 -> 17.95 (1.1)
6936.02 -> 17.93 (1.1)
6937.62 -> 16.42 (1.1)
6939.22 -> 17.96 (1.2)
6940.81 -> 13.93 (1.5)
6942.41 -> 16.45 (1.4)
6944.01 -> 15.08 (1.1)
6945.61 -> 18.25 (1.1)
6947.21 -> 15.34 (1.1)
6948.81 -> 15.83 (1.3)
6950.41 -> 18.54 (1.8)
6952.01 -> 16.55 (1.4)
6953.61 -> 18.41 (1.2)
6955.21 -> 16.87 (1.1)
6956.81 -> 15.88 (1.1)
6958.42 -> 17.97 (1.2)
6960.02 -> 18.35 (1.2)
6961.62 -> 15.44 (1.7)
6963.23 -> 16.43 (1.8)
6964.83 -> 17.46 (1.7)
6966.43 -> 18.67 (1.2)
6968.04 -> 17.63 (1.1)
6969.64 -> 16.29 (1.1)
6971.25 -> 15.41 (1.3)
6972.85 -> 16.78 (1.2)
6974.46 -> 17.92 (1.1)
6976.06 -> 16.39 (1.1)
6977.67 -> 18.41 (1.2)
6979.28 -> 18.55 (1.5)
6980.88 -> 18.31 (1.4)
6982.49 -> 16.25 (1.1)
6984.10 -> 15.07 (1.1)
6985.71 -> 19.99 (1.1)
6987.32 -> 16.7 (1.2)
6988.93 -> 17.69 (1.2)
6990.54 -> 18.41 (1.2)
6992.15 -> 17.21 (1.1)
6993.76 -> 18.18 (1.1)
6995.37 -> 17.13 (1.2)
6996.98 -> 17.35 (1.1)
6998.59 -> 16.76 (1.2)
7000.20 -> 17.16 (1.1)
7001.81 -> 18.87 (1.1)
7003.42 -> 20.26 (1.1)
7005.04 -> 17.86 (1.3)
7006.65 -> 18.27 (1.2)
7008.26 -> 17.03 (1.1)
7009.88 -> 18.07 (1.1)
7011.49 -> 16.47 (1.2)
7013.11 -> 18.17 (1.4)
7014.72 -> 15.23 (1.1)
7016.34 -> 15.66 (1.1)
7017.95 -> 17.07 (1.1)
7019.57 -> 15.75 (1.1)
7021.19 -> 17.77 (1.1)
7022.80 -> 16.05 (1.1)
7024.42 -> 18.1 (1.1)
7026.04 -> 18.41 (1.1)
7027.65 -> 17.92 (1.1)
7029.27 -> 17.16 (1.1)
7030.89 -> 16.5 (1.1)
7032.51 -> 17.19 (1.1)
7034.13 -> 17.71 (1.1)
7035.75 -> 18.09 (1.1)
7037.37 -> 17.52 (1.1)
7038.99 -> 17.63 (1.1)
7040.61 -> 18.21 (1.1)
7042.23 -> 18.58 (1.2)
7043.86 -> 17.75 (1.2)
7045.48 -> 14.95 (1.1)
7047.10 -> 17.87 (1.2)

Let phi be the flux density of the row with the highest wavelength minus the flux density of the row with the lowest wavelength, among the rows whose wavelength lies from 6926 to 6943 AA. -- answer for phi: -2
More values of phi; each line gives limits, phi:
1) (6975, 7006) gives 1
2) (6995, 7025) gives 1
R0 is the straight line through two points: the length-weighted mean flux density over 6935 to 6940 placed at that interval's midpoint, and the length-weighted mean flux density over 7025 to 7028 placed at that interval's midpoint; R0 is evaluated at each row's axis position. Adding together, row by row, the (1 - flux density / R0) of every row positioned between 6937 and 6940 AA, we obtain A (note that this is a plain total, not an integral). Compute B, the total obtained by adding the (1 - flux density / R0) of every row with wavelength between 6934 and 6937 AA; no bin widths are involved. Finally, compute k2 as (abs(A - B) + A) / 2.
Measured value 0.06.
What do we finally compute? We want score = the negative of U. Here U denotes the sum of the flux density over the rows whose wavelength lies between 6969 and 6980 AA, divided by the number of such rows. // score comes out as -17.1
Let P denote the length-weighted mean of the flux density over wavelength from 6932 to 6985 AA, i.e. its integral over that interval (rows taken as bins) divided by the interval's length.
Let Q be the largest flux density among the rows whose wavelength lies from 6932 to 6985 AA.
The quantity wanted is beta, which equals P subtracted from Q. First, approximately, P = 17.0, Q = 18.67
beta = 1.7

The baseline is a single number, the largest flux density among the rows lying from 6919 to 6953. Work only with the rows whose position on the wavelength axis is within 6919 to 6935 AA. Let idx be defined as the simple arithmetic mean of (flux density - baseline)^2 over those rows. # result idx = 4.6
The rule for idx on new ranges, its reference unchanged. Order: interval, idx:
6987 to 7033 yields 5.3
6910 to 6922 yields 4.9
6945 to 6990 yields 6.7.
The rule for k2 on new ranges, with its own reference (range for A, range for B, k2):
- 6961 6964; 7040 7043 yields 0.20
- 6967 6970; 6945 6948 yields 0.04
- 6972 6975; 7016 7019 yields 0.10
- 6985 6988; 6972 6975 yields 0.02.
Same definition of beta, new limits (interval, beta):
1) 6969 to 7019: 2.9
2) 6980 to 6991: 2.5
